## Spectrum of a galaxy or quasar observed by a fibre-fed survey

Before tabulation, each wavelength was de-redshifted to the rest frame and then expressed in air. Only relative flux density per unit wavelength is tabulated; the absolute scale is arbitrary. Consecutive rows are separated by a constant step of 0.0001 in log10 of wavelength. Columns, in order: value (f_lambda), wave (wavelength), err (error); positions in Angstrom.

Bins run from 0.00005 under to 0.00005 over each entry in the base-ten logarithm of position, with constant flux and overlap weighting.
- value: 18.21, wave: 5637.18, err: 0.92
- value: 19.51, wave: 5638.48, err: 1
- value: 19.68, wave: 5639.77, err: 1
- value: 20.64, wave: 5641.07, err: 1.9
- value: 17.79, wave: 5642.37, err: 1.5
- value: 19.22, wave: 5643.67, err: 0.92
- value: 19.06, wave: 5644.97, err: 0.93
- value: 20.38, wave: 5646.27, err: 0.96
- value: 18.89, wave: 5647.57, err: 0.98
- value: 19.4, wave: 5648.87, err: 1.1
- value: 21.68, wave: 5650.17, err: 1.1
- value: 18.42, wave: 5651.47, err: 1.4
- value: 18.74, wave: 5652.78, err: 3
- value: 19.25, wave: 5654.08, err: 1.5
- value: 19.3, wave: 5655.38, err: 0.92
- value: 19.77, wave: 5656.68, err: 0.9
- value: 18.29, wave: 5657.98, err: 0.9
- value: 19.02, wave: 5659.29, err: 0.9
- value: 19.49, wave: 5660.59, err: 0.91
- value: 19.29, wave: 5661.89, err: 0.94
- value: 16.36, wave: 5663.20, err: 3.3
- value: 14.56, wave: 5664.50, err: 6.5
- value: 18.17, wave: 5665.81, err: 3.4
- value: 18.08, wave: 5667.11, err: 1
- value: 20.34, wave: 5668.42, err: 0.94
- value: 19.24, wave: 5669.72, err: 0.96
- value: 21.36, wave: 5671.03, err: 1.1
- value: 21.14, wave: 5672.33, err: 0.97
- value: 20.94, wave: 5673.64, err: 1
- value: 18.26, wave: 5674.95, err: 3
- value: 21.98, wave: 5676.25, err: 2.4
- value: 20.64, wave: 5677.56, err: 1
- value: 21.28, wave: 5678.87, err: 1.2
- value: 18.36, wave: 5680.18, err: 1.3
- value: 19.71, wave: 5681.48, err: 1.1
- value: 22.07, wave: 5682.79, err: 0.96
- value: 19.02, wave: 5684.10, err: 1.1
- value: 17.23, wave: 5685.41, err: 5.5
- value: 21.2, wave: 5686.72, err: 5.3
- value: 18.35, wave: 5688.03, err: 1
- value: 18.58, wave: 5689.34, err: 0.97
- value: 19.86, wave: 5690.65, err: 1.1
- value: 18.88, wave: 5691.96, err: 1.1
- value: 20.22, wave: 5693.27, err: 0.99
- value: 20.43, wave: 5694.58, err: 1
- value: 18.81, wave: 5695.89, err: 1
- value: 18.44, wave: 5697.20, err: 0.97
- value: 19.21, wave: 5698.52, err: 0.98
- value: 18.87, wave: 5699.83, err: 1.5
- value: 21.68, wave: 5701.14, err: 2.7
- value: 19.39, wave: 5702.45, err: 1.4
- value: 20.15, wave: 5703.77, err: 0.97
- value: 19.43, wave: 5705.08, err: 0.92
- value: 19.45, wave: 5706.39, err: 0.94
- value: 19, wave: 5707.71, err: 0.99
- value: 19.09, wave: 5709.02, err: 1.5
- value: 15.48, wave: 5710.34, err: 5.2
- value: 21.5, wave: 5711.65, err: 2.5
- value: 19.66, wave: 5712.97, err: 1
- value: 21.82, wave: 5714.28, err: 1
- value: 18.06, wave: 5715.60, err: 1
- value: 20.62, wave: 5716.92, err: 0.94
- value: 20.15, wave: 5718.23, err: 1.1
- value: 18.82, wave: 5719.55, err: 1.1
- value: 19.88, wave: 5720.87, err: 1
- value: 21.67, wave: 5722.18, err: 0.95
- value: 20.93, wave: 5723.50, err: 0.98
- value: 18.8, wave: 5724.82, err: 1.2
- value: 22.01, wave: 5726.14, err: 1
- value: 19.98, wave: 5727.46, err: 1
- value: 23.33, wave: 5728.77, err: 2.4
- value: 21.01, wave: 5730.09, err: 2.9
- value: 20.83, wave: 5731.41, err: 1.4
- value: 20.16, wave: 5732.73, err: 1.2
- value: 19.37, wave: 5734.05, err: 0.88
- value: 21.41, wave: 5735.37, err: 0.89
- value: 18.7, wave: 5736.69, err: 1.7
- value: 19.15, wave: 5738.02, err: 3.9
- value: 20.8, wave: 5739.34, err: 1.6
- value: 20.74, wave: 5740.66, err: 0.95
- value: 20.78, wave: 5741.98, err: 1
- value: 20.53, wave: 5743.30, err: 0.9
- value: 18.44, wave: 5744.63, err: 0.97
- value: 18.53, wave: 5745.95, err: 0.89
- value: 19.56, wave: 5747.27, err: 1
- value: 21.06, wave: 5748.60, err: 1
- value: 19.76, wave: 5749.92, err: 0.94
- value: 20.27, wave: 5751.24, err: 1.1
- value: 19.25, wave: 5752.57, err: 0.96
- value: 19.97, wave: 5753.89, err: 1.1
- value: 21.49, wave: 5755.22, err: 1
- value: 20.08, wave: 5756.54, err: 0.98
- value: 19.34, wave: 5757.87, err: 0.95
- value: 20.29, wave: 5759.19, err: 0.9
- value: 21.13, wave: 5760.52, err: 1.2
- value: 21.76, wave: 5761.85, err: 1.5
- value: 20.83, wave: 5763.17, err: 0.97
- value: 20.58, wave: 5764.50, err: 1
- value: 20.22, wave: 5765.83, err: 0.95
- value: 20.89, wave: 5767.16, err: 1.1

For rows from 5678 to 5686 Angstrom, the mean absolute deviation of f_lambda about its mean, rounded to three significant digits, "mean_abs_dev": 1.41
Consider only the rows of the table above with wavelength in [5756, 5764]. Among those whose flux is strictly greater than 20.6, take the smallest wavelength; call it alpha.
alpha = 5760.52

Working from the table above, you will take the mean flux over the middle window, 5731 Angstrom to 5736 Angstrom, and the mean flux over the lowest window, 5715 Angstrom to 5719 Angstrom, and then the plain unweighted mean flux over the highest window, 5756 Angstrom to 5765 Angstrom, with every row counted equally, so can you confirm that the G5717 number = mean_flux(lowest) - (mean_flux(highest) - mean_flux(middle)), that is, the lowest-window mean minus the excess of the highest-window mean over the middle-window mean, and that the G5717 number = 19.5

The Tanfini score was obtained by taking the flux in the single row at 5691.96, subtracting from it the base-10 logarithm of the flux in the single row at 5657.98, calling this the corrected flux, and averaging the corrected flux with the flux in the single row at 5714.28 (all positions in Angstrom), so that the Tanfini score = 19.7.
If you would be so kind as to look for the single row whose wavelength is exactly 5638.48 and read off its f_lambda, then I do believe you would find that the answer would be 19.51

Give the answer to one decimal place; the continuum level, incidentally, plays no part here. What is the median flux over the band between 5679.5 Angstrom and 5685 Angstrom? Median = 19.4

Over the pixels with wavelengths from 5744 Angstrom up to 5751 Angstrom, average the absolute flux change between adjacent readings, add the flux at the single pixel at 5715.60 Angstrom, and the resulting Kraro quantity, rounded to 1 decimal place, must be 19.0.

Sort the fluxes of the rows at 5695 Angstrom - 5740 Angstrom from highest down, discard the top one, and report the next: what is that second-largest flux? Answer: 22.01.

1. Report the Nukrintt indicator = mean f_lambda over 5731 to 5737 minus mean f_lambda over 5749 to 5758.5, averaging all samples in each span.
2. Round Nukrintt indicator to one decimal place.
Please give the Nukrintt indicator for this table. 0.1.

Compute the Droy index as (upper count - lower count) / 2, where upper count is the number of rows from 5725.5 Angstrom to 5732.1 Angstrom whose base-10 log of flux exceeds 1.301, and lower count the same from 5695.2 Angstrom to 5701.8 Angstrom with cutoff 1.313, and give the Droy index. 1.5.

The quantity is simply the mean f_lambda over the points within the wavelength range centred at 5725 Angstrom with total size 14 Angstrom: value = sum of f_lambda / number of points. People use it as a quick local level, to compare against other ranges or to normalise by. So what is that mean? 20.7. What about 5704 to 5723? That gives 19.6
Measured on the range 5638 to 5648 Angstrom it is 19.4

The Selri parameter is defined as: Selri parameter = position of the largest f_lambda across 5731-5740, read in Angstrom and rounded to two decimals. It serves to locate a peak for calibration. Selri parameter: 5735.37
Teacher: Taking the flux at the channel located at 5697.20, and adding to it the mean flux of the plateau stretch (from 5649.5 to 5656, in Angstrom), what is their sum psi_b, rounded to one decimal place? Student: 37.9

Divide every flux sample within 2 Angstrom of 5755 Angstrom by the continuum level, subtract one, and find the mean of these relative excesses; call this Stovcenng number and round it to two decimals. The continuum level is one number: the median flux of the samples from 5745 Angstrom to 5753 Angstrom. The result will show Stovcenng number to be 0.04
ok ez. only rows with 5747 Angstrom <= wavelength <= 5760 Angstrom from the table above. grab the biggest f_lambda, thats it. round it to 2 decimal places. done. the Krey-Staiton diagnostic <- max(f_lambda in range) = 21.49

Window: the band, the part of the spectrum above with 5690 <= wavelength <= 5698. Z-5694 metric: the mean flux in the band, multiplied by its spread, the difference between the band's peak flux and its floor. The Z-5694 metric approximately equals 39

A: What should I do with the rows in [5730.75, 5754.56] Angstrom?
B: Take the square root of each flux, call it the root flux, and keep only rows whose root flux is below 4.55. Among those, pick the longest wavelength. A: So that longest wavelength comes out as 5753.89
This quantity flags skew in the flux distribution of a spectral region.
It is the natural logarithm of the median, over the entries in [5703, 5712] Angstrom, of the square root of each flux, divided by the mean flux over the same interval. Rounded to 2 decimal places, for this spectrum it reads -1.47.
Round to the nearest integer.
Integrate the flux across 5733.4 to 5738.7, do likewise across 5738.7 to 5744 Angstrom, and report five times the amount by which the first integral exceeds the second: -28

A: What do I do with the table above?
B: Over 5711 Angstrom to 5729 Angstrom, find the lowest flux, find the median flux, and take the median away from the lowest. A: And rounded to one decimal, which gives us -2.3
